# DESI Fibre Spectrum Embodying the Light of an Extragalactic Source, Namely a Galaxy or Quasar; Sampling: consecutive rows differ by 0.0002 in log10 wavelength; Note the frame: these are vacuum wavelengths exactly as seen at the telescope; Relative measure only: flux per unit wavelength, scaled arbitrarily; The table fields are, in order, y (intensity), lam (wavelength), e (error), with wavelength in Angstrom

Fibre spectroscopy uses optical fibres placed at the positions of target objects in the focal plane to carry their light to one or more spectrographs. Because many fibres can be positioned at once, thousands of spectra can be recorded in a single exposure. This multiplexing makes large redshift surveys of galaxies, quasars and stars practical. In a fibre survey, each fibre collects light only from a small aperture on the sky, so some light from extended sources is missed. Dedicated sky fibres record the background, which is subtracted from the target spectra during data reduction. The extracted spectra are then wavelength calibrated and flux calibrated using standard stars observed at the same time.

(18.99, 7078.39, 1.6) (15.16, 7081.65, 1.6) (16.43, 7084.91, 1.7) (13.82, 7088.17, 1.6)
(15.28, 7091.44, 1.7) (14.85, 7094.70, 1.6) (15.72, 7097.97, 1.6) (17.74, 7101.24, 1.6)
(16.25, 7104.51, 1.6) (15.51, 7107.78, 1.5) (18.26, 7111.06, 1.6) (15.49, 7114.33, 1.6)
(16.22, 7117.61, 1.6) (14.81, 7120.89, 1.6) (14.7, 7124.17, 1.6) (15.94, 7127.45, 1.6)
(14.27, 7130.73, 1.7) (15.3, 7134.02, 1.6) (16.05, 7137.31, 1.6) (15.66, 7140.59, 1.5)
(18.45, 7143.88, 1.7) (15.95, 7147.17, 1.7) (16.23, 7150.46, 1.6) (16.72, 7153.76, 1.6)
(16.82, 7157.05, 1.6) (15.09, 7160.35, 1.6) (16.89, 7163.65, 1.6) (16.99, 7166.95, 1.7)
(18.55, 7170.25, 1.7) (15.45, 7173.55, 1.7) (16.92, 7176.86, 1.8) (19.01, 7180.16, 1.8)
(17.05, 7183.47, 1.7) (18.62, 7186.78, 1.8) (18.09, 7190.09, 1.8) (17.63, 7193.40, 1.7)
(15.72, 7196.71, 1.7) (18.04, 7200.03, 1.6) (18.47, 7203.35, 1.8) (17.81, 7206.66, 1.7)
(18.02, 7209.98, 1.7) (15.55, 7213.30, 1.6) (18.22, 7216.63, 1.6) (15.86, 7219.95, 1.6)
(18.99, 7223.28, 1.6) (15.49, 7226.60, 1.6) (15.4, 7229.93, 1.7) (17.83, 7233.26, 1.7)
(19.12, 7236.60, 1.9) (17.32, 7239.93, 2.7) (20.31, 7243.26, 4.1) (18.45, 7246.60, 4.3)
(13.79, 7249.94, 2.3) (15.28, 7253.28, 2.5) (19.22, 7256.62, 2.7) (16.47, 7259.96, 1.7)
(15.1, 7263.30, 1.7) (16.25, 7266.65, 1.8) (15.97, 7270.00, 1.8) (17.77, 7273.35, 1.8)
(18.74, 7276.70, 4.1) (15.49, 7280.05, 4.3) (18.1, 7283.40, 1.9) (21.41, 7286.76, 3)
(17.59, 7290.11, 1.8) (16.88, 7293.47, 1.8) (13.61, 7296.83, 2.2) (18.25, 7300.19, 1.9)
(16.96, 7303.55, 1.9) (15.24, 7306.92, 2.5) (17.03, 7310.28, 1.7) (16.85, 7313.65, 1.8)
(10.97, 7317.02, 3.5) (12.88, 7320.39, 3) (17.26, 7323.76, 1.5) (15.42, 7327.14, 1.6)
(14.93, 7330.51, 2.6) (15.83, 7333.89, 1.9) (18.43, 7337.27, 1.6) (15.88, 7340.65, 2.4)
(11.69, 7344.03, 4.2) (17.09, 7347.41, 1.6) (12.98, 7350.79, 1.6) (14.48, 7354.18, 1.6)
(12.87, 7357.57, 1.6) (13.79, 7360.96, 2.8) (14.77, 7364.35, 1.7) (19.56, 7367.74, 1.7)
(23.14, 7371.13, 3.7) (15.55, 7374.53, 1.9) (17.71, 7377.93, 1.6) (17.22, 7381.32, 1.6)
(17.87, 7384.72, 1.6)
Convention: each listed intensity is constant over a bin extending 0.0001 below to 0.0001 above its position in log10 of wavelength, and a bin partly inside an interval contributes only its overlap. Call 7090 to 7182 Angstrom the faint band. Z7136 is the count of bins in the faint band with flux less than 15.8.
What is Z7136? 12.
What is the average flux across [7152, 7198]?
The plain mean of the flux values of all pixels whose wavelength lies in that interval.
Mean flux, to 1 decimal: 17.1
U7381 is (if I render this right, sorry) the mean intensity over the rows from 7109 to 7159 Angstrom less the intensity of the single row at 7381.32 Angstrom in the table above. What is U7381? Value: -1.2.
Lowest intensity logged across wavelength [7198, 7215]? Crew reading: 15.55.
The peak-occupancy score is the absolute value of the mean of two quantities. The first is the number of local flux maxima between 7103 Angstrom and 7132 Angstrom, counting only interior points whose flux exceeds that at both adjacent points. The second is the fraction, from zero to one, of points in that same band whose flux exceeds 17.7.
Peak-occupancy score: 1.56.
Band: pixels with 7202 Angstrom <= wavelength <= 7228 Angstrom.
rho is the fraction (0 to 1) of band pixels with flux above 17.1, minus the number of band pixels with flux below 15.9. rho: -2.4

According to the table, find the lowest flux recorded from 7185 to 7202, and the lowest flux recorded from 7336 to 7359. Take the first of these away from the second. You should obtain -4.0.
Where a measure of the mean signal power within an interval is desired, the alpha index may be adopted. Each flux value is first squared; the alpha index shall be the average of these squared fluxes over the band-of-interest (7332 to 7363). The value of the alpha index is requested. 223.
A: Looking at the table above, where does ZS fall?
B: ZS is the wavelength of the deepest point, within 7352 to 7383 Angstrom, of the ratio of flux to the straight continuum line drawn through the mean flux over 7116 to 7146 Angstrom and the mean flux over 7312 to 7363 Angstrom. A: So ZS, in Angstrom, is 7357.57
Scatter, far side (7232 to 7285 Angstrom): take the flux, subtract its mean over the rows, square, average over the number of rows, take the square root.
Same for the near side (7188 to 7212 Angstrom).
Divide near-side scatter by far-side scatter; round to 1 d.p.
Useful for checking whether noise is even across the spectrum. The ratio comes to 0.5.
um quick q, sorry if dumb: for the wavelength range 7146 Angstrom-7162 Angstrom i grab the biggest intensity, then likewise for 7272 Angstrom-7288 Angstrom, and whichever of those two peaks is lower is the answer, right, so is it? 16.8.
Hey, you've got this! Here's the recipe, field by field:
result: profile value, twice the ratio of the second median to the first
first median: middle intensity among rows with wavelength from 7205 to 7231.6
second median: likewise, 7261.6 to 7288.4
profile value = 2.02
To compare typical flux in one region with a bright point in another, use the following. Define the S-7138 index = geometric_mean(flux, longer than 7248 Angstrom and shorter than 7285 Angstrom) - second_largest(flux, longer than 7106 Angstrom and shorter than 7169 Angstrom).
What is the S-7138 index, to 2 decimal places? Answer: -1.78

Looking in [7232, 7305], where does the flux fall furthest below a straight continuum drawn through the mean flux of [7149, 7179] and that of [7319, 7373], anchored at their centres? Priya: 7249.94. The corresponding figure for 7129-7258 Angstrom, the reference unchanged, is 7130.73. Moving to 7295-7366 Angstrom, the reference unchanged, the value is 7317.02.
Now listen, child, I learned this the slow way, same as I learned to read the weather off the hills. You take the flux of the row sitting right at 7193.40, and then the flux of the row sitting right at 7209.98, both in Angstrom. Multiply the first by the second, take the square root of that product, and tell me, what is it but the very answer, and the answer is 17.8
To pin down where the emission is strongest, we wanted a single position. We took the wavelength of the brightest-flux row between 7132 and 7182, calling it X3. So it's 7180.16 Angstrom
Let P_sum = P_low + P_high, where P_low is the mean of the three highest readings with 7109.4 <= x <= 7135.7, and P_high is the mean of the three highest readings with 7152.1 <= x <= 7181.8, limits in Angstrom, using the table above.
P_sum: 35.0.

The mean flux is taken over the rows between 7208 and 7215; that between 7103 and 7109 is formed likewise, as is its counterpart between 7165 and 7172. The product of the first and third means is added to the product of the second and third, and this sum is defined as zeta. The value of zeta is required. 580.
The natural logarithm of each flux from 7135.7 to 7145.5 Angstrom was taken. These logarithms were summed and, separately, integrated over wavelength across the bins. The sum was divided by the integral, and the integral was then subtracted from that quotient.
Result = -27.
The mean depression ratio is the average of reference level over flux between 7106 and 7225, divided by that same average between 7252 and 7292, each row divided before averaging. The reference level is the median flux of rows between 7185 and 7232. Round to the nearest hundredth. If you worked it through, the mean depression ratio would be 1.03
